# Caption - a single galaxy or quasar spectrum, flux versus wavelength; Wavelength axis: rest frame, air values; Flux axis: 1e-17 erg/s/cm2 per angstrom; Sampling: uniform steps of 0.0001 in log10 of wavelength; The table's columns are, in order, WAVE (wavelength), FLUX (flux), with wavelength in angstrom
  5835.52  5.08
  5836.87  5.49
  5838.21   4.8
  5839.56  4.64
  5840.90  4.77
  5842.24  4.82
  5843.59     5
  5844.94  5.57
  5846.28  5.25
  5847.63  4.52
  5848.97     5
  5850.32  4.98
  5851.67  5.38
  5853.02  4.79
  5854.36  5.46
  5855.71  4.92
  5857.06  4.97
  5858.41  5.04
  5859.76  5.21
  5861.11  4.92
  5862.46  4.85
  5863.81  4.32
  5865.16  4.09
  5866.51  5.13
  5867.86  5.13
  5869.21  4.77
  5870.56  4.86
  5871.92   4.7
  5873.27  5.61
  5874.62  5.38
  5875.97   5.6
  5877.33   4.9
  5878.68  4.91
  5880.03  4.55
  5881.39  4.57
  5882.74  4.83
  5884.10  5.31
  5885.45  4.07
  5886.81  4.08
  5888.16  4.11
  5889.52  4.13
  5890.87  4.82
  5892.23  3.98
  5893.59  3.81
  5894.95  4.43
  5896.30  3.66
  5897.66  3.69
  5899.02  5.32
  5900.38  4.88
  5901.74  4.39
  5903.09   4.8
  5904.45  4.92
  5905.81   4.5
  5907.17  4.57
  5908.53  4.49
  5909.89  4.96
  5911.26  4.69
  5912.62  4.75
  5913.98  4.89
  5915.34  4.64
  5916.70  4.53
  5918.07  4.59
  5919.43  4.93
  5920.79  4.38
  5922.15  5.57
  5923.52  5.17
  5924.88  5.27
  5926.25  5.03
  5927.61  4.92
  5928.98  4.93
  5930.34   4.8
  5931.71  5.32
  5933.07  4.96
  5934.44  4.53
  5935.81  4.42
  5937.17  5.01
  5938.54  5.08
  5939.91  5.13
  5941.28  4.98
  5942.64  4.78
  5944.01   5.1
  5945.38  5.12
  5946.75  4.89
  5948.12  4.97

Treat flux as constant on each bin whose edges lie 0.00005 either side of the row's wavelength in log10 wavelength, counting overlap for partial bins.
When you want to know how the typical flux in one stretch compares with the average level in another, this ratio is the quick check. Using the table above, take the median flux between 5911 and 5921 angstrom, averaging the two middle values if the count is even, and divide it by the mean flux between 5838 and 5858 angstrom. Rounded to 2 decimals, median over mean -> 0.93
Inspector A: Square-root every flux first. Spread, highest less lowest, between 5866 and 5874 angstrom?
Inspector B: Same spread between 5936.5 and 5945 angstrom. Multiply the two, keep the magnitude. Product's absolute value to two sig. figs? 0.016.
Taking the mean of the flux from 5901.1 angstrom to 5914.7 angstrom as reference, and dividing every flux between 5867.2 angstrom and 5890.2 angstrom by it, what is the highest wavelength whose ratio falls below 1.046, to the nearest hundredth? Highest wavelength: 5889.52 angstrom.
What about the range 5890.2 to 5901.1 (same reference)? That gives 5900.38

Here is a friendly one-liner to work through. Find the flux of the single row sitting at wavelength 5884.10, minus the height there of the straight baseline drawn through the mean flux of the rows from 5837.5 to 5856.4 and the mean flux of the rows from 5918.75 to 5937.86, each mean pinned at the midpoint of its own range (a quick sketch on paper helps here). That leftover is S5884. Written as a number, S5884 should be 0.3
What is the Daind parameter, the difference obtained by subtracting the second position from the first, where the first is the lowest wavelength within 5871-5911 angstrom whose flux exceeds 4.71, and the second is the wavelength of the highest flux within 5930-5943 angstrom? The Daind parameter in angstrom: -58.4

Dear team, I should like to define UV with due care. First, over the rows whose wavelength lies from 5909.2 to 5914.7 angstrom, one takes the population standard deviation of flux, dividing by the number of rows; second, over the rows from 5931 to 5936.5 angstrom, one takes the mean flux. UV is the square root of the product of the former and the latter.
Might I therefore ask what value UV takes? 0.7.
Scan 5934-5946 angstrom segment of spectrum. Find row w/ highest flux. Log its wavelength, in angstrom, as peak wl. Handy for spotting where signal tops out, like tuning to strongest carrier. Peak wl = 5939.91 angstrom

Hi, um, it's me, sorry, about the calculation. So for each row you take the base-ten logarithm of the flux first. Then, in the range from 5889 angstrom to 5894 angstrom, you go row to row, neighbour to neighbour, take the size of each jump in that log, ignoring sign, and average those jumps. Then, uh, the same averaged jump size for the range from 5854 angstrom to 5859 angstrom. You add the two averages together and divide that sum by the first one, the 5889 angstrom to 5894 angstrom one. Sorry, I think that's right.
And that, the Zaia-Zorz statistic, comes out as 1.3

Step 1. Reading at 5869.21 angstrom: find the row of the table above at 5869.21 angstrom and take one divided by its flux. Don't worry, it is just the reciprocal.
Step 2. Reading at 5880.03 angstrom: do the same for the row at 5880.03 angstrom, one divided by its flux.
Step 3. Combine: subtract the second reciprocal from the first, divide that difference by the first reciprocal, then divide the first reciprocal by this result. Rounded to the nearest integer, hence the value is -4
